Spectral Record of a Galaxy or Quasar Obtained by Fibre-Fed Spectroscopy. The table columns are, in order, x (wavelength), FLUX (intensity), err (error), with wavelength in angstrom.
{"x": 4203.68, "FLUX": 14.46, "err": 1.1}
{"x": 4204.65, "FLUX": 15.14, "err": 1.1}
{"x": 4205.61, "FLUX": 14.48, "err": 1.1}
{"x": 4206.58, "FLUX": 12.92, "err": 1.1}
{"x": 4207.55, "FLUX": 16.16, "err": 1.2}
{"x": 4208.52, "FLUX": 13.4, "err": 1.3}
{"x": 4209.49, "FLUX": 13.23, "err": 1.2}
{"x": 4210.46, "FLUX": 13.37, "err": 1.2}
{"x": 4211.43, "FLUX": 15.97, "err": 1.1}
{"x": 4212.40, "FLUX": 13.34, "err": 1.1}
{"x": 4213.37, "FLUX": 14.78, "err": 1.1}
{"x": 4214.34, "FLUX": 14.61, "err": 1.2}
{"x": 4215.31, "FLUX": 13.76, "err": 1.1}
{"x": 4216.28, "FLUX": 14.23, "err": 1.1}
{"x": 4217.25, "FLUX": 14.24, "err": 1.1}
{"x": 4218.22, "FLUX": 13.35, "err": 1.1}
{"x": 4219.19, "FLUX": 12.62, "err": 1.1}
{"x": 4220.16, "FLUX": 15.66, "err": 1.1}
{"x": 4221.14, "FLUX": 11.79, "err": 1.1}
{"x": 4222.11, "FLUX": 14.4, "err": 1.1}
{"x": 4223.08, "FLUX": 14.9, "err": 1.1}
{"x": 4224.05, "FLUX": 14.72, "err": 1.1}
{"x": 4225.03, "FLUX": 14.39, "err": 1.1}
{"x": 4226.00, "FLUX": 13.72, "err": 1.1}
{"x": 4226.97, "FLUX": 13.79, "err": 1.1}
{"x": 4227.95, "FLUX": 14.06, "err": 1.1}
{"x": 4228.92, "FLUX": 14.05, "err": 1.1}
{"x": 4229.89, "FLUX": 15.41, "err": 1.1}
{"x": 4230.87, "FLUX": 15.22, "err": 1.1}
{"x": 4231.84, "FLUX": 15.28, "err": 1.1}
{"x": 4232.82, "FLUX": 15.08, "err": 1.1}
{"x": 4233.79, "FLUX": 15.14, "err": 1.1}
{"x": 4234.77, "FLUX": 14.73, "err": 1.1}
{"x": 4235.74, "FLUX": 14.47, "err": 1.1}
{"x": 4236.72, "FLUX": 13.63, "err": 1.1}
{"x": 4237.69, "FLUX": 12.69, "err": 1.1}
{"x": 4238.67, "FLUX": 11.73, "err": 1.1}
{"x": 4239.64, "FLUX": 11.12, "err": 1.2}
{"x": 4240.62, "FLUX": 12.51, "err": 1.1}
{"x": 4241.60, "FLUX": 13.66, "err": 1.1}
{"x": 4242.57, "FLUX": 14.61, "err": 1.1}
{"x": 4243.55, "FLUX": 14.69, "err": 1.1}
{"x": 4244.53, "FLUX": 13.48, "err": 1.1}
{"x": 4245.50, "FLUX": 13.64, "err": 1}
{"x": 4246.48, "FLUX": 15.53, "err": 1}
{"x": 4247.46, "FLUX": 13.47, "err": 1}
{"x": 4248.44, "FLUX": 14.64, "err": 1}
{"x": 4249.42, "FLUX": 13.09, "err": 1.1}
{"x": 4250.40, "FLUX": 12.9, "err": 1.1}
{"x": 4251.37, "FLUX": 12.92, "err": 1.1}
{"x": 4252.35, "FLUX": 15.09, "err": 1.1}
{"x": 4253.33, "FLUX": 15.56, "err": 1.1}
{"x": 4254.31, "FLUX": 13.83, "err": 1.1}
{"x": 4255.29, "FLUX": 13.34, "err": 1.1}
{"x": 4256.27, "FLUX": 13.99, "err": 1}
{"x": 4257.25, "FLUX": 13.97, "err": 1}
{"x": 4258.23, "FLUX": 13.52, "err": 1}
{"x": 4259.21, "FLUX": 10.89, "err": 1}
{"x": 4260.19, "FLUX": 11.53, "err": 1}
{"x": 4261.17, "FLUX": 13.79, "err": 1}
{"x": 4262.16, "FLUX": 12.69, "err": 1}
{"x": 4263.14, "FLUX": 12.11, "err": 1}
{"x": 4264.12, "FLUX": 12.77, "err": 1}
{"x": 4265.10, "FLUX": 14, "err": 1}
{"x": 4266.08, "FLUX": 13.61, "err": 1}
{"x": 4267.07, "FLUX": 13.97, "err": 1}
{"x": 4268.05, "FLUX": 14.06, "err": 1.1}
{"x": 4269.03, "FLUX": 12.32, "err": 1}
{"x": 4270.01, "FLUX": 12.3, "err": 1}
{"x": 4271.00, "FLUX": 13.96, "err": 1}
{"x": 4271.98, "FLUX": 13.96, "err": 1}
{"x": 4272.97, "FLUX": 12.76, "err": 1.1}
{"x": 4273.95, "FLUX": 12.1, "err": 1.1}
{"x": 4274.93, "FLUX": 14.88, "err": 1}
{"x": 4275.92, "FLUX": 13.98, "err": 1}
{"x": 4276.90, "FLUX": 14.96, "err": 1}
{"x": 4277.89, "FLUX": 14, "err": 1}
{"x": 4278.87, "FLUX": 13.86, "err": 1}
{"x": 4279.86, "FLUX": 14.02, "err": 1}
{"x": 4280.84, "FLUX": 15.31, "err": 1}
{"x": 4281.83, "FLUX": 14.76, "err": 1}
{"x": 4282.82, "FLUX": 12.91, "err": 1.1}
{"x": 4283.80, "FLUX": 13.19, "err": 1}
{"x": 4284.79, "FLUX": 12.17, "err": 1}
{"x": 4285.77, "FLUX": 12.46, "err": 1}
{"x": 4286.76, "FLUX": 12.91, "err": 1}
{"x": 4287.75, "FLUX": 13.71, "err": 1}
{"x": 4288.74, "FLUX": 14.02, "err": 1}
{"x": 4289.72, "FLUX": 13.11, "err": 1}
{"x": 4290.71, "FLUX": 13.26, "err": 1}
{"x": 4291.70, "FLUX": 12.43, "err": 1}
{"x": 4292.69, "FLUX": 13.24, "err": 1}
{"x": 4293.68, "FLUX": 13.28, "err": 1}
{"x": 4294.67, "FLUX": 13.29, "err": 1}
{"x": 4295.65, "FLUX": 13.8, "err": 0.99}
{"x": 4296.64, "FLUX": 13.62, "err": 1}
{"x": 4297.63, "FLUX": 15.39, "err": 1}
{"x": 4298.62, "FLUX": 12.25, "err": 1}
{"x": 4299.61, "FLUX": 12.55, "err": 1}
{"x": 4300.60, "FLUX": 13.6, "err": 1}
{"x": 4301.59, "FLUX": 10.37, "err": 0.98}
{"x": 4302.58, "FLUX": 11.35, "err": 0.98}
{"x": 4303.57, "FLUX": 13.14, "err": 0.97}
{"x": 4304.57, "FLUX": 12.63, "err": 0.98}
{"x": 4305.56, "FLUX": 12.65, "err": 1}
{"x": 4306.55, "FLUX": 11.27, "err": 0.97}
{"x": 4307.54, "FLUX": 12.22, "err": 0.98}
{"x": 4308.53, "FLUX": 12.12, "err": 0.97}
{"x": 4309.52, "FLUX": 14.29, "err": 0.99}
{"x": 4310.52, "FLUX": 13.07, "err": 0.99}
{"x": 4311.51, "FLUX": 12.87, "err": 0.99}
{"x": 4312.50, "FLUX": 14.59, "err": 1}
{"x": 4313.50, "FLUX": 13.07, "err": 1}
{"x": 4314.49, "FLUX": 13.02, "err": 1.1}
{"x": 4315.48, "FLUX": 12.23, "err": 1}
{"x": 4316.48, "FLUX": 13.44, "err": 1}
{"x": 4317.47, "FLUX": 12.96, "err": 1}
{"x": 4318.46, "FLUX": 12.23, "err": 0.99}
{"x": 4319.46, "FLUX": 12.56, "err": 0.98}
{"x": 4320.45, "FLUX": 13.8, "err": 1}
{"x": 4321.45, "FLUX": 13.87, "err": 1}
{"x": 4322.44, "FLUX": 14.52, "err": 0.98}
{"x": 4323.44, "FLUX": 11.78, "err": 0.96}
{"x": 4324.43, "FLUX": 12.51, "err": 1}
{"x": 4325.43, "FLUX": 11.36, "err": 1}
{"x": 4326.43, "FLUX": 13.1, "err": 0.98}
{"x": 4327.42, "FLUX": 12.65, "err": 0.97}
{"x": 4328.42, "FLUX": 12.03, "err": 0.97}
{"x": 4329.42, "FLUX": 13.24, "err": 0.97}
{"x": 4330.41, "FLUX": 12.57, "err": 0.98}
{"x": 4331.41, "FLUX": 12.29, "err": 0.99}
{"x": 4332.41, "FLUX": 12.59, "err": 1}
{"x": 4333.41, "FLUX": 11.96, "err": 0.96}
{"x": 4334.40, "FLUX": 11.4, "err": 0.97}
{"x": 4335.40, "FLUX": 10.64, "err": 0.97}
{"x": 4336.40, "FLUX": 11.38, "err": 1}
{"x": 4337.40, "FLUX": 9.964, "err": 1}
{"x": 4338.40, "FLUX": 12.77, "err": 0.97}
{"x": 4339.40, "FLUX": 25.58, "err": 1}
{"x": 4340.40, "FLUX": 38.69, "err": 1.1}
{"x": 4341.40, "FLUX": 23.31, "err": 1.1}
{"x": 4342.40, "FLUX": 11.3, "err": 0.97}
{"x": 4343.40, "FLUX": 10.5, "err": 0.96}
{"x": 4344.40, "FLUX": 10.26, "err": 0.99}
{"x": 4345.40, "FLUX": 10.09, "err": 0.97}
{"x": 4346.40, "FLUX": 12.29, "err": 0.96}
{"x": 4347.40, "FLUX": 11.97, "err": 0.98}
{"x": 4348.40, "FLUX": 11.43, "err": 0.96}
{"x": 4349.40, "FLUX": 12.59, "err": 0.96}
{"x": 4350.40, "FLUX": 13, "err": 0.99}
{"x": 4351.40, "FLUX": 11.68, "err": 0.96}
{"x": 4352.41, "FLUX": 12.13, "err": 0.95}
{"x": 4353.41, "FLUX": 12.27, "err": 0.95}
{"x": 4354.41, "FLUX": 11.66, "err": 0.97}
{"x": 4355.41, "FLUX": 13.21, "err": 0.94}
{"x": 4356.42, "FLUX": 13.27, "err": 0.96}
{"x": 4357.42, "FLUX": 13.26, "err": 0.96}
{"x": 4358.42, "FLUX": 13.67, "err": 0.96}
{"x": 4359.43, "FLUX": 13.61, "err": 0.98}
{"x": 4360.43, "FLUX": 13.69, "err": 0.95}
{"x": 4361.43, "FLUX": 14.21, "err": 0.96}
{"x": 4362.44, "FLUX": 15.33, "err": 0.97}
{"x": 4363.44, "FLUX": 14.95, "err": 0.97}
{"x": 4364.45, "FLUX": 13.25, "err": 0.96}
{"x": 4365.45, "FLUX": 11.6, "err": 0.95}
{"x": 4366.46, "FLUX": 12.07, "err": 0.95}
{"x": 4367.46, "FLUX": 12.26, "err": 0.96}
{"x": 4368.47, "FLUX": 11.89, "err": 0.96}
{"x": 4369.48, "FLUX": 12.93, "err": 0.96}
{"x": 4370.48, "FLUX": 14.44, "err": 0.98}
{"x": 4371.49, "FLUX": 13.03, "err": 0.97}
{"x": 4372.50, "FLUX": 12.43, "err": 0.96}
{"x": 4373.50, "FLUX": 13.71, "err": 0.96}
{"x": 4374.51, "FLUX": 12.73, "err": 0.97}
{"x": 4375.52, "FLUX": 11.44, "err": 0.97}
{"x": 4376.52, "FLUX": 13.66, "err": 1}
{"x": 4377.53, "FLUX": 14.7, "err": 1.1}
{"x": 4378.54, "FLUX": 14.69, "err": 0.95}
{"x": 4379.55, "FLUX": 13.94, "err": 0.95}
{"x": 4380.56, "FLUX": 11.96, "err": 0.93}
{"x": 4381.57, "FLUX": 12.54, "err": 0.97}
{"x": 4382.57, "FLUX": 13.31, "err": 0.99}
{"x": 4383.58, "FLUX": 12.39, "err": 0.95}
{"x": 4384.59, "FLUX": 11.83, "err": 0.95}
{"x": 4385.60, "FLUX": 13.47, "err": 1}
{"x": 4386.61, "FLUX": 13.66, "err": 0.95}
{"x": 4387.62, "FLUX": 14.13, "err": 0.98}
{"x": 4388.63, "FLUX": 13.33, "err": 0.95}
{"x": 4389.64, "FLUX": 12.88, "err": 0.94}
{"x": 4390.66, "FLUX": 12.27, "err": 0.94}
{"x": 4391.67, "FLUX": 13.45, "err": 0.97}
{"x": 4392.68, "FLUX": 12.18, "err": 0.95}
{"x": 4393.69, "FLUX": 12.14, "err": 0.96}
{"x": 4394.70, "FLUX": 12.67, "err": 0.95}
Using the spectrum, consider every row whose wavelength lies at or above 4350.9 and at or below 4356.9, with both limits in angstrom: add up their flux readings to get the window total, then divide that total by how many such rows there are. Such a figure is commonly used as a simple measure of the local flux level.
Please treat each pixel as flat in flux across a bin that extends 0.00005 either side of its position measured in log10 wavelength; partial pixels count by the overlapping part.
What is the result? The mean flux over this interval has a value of 12.4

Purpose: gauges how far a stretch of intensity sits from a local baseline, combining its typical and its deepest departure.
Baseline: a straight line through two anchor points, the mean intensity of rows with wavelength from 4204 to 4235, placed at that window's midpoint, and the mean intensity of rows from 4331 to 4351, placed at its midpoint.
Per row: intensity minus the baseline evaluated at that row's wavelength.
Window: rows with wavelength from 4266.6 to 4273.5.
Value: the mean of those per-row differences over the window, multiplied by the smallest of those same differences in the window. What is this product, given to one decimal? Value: 1.8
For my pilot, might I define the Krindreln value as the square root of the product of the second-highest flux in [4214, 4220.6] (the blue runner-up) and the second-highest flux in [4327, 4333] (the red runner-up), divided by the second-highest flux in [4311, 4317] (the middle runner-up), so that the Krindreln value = 1.01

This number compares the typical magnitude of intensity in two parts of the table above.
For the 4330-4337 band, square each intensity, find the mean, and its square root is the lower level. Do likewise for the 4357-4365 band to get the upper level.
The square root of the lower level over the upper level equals 0.92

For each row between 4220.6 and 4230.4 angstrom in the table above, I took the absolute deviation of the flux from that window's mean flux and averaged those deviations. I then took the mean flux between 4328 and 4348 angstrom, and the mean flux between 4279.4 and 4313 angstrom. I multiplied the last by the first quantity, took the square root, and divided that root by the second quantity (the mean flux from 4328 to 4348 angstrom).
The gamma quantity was 0.204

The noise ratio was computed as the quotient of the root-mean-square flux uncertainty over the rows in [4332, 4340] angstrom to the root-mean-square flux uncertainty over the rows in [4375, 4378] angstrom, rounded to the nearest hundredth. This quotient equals 0.96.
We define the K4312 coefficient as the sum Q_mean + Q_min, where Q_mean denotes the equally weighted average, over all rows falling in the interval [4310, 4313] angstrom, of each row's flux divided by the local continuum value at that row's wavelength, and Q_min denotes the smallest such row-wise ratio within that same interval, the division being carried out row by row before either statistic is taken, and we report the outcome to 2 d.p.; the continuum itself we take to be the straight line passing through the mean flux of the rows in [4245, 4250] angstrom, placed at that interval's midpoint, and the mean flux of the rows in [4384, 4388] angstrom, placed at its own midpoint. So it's 1.93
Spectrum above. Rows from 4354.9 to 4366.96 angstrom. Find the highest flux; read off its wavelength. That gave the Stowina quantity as 4362.44 angstrom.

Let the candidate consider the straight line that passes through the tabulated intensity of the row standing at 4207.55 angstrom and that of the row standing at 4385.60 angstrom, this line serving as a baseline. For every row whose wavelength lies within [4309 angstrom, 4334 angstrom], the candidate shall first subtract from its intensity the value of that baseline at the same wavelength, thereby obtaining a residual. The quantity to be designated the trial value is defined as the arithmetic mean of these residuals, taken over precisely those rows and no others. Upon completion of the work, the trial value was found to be -1.54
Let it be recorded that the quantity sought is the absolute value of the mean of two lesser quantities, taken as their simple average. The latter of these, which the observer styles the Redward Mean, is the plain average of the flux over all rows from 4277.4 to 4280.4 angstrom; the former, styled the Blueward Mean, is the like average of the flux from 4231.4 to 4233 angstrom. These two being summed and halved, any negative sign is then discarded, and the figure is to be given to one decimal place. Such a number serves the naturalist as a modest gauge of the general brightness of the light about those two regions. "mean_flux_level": 14.6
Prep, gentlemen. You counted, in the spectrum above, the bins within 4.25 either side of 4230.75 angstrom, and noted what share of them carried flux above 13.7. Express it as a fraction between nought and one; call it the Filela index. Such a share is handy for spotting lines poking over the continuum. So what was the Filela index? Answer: 1.00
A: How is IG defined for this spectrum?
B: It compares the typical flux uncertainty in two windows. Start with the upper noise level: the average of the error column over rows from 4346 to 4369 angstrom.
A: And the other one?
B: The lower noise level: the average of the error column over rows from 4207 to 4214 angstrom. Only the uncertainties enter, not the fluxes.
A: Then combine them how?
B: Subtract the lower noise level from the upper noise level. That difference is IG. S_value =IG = -0.21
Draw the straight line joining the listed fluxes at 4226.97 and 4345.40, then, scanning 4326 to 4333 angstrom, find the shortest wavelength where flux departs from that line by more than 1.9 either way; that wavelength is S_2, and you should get 4326.43 angstrom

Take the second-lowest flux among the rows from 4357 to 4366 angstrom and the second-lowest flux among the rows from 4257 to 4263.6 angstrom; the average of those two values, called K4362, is 12.4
